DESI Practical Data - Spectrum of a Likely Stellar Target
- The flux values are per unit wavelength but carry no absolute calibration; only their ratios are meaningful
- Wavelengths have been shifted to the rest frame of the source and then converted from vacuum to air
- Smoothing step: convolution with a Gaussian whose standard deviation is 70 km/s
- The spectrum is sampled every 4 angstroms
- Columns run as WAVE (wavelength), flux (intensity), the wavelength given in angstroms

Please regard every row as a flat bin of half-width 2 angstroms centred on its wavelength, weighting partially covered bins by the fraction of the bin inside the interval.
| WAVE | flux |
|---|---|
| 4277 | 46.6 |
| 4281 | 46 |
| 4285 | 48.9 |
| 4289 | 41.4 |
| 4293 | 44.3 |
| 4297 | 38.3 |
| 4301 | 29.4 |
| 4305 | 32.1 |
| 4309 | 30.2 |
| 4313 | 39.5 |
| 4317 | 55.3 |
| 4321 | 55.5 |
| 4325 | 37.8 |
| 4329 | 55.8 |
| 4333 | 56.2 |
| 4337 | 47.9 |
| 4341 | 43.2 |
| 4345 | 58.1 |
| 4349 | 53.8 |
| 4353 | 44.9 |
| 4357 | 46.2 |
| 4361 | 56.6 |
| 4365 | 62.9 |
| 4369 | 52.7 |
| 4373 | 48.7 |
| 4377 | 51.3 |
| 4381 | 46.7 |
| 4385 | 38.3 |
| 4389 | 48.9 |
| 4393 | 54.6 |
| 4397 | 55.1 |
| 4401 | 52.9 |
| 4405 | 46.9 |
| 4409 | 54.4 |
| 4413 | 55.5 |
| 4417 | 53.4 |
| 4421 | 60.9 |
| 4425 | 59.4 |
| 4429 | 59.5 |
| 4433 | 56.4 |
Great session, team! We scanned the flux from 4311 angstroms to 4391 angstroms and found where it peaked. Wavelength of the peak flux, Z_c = 4365 angstroms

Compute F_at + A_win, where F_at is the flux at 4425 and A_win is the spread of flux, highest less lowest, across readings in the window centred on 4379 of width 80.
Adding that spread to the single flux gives 84.0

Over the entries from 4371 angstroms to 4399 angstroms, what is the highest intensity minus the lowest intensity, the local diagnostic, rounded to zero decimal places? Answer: 17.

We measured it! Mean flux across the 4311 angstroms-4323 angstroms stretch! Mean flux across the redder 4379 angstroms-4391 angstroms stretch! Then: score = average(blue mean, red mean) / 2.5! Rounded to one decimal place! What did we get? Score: 18.9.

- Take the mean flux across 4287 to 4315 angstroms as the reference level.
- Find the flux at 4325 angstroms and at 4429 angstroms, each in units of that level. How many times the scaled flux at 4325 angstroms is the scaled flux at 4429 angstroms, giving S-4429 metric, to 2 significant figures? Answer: 1.6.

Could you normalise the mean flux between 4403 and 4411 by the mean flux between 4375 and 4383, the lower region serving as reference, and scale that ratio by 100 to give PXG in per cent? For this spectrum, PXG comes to 103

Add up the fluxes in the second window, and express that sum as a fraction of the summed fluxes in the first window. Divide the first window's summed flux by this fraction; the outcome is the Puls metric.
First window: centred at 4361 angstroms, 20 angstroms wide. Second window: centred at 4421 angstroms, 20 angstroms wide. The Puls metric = 240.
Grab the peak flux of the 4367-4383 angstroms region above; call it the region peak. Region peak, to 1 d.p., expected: 52.7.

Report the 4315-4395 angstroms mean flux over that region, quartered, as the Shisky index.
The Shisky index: 12.7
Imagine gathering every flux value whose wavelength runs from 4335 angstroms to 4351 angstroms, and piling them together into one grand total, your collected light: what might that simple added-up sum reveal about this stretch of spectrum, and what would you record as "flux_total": 203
